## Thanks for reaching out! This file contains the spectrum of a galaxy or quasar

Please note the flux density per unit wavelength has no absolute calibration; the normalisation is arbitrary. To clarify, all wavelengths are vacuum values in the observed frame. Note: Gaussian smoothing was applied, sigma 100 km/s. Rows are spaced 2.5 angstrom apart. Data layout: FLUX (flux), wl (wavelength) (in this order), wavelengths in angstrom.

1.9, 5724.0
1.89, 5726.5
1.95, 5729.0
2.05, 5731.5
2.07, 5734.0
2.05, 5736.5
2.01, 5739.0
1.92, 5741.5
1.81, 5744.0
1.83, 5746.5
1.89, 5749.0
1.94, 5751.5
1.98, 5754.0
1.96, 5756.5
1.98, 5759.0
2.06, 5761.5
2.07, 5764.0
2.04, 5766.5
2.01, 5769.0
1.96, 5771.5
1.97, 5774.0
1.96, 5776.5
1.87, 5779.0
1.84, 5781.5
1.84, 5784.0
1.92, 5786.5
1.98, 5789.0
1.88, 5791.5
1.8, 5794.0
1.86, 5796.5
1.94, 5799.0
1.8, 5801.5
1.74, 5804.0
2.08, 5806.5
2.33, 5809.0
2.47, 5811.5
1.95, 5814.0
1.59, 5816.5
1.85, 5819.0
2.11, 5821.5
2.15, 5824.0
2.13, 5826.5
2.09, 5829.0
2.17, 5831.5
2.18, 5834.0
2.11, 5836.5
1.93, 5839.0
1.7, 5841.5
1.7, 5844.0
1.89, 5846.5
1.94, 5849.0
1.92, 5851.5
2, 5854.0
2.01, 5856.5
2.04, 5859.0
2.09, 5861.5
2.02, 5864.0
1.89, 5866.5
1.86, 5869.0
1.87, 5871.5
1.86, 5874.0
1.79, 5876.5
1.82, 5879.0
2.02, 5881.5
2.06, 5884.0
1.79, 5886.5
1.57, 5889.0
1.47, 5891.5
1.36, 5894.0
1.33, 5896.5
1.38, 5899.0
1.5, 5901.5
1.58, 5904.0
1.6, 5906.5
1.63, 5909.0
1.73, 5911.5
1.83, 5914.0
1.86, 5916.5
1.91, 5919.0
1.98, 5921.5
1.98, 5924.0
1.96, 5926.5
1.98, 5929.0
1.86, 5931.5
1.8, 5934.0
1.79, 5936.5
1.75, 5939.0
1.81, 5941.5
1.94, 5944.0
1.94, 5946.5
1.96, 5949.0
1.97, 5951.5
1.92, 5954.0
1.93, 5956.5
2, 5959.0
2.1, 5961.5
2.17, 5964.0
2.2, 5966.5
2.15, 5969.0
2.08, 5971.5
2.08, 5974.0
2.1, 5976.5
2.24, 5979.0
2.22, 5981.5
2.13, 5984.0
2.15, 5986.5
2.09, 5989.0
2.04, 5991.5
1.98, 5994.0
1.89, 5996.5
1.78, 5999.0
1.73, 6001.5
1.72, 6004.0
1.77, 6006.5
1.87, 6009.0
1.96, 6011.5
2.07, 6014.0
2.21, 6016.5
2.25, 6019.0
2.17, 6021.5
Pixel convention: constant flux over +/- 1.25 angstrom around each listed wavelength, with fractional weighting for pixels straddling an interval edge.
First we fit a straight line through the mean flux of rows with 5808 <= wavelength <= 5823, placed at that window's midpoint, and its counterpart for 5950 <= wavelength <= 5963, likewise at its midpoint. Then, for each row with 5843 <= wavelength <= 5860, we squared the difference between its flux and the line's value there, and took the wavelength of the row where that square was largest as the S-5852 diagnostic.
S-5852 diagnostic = 5844.0 angstrom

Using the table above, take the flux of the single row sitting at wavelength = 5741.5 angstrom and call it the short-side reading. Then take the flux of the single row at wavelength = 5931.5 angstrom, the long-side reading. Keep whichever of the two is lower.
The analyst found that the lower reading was 1.86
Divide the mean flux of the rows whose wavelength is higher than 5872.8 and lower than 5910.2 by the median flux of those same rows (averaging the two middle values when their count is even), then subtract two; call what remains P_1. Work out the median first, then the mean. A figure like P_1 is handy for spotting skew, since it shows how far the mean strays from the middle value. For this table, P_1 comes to -0.97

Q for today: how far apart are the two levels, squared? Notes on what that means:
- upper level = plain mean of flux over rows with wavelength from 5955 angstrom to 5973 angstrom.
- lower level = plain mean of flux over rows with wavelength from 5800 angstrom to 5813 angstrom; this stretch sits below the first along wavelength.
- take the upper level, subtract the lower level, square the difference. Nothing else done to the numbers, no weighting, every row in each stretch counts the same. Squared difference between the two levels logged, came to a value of 0.000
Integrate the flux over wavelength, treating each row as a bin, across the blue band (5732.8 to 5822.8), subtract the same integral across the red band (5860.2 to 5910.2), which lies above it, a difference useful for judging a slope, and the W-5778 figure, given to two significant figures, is 90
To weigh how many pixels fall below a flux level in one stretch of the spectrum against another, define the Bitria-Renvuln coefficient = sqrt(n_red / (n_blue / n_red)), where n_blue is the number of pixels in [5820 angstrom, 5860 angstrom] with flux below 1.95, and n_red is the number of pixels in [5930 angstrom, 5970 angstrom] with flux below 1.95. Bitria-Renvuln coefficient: 3.7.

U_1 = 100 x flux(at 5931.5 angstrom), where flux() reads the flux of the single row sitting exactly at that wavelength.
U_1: 186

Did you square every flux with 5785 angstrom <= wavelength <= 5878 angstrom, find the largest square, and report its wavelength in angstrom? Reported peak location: 5811.5 angstrom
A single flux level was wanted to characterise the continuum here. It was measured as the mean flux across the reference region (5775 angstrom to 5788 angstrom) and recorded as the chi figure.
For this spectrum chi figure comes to 1.89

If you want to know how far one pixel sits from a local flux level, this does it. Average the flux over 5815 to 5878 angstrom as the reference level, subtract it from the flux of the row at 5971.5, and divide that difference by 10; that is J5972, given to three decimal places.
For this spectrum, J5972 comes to 0.012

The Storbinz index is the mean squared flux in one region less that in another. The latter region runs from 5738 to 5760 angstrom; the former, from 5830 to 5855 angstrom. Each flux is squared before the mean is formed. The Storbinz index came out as 0.1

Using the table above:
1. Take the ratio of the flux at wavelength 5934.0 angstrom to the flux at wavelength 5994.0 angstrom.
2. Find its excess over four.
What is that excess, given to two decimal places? -3.09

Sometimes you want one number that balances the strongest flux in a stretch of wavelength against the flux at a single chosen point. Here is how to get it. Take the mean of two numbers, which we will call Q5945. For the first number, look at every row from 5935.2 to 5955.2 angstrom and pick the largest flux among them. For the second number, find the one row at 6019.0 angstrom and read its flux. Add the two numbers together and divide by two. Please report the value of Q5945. 2.11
